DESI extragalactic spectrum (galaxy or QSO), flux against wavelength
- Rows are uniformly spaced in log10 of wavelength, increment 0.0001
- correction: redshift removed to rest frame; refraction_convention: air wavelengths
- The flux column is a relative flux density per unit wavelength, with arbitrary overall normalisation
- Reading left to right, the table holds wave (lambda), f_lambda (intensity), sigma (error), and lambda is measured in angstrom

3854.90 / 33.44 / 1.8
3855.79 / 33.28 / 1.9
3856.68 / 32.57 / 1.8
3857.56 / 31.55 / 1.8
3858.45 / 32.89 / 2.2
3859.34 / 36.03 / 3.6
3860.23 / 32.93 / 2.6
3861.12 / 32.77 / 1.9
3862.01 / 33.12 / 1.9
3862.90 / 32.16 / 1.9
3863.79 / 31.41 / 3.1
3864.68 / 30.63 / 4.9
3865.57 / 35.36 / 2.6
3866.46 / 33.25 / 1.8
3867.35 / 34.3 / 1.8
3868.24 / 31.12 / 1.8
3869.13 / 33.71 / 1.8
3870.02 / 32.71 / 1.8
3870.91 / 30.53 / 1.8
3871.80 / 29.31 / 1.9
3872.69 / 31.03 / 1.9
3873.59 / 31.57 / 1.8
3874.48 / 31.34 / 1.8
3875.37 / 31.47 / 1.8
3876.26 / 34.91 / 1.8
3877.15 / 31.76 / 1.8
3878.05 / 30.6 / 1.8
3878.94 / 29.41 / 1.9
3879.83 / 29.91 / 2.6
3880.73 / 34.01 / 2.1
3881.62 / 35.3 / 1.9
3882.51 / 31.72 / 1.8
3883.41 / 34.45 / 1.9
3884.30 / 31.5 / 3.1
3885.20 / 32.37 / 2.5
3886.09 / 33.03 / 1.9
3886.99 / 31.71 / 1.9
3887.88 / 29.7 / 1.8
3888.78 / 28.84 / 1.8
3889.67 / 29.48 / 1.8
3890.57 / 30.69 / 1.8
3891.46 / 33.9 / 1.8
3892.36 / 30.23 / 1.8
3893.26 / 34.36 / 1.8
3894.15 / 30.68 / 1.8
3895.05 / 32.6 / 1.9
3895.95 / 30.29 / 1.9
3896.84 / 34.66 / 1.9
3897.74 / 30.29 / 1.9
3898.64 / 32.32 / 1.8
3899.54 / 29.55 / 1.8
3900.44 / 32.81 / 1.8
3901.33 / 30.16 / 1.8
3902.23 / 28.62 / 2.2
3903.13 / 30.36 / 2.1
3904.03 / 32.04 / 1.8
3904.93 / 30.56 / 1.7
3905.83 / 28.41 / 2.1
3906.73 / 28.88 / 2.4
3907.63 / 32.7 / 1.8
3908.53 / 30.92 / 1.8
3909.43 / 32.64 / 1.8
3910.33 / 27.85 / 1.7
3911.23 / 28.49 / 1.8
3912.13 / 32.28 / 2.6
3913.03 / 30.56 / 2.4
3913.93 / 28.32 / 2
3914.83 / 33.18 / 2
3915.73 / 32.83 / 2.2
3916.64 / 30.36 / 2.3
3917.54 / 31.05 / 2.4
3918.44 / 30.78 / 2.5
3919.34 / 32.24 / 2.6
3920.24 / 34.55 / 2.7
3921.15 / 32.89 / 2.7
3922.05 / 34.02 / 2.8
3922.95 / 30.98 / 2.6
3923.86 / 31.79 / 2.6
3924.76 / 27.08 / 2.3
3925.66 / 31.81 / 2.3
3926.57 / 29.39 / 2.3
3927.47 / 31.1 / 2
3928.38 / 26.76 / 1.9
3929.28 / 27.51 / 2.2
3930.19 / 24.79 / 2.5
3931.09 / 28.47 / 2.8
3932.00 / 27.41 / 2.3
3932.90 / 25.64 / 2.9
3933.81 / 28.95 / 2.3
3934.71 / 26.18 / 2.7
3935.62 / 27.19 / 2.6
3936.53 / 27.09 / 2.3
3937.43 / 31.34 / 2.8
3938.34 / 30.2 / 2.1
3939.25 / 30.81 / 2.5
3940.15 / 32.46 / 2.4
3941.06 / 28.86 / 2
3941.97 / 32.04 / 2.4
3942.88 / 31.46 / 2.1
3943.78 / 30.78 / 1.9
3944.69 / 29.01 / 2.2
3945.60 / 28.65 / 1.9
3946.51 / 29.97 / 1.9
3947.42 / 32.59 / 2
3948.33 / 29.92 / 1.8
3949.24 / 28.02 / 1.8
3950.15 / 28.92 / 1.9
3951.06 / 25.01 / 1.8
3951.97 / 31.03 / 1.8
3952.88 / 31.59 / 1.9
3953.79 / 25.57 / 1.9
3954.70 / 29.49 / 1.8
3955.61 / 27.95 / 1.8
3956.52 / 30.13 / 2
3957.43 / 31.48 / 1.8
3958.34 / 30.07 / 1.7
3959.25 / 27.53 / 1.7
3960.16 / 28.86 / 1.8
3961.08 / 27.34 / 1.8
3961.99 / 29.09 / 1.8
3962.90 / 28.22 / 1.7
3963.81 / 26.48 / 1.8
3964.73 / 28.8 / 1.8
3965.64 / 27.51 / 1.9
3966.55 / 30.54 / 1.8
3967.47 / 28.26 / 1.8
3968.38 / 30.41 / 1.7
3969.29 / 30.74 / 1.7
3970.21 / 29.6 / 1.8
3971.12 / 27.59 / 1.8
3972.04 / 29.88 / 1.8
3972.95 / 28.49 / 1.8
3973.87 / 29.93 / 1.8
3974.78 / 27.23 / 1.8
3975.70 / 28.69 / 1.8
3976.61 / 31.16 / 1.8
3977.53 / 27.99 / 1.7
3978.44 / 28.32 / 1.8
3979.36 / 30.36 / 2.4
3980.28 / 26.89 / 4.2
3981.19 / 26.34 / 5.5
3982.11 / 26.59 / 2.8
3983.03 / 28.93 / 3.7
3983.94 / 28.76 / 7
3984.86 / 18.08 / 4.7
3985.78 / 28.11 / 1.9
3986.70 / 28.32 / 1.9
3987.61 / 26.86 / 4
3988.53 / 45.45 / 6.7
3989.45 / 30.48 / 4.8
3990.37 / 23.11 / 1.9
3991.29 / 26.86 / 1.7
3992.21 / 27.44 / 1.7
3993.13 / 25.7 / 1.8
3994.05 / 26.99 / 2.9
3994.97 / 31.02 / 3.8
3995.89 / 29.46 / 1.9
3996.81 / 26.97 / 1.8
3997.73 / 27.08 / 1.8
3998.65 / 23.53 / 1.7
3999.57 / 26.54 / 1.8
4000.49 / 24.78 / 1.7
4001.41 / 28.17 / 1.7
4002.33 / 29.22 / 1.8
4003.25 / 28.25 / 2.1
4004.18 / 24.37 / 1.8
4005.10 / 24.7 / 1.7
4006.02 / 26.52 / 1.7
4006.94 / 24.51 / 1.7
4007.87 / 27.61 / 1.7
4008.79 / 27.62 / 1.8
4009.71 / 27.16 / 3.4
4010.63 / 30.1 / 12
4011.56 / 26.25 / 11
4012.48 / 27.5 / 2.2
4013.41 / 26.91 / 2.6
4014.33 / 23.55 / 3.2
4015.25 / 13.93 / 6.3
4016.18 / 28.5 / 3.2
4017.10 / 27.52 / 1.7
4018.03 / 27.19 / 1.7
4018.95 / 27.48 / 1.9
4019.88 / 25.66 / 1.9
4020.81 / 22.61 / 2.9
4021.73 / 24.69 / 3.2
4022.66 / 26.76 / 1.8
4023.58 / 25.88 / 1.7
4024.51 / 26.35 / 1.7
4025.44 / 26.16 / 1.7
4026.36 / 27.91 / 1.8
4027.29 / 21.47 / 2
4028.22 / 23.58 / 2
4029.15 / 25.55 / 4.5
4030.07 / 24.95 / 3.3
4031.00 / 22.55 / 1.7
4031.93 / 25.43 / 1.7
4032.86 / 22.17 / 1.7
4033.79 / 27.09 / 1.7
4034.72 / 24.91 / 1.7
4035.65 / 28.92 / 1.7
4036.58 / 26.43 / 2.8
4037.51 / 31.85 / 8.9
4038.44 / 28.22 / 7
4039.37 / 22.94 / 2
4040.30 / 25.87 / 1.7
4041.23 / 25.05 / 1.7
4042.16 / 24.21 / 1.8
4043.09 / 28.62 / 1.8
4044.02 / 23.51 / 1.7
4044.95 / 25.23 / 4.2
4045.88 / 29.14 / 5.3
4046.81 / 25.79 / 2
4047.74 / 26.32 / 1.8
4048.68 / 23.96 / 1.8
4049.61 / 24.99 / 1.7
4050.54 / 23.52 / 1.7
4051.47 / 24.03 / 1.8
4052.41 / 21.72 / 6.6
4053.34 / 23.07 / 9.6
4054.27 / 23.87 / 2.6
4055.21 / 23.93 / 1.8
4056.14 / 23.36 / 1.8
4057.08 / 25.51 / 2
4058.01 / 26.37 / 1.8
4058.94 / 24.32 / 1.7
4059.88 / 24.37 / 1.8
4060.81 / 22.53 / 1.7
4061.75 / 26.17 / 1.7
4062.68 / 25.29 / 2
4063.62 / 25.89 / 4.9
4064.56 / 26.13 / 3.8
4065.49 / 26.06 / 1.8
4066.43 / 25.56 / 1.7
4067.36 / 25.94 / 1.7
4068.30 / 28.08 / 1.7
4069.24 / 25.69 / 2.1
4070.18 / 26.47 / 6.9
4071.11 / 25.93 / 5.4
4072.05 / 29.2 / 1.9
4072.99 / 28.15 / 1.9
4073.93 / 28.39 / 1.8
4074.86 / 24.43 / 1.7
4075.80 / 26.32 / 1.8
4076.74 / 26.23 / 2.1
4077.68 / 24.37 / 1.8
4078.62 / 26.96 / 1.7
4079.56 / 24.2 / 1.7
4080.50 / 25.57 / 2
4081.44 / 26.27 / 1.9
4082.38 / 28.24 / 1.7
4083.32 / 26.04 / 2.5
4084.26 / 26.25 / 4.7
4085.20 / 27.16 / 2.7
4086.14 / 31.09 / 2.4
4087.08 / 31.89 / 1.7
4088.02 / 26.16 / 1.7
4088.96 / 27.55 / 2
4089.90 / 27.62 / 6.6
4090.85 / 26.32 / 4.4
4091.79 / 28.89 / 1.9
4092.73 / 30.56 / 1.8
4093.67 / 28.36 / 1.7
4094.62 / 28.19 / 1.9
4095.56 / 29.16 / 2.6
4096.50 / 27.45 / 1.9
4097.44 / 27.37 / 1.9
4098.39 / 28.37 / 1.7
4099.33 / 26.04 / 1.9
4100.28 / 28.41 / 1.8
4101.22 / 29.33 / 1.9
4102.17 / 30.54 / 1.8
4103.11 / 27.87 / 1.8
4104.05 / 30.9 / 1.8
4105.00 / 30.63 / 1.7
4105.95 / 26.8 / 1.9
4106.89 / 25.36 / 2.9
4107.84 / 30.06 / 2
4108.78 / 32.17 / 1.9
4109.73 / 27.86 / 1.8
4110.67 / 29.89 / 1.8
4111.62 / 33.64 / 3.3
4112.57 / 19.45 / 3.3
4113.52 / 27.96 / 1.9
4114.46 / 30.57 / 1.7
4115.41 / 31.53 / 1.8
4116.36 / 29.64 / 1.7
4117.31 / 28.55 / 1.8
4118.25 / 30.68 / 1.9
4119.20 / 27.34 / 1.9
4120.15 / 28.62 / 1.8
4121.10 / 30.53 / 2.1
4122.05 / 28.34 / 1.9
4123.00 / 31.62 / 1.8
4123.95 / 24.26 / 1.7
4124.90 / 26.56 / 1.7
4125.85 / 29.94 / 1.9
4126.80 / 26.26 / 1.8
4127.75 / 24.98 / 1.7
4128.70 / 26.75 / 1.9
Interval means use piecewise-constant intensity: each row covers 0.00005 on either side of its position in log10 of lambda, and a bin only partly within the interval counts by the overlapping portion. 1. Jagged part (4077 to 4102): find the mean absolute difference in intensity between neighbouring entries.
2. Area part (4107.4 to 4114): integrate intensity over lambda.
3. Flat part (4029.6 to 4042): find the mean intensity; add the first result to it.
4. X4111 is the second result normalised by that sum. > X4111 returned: 6.9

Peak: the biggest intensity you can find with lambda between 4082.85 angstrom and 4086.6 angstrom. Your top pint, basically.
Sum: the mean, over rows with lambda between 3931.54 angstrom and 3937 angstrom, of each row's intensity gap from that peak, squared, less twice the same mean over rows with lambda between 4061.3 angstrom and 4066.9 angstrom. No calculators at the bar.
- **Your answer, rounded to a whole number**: -38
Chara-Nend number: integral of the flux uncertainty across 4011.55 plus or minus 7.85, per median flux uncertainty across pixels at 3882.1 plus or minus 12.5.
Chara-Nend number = 31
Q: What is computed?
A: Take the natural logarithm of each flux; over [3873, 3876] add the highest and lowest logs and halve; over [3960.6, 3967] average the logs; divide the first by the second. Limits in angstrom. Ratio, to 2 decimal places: 1.03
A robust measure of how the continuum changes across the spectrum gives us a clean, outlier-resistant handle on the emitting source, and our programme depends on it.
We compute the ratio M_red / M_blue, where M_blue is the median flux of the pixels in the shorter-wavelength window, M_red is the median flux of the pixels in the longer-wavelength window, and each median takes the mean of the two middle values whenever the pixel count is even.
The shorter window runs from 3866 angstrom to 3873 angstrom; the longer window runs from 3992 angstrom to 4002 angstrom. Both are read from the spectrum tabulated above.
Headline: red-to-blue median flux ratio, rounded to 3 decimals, 0.846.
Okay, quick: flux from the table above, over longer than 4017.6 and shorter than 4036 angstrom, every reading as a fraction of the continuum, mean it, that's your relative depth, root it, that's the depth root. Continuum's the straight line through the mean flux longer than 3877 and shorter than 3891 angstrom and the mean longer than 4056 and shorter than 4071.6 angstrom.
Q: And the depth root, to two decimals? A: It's 0.97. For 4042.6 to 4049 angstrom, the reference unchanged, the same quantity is 1.00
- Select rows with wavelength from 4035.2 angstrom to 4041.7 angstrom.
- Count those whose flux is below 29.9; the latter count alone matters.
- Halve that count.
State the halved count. 3.0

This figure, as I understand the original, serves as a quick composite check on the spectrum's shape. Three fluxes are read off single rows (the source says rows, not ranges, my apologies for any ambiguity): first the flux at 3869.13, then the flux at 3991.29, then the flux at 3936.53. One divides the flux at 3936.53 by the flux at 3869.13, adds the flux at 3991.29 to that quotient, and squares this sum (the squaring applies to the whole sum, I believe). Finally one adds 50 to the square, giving 815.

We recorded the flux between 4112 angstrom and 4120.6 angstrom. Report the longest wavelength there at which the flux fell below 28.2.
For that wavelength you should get 4119.20 angstrom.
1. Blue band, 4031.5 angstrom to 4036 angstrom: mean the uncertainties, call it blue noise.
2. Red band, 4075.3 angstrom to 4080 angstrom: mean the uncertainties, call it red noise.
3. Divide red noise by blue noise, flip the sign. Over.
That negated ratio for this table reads -1.1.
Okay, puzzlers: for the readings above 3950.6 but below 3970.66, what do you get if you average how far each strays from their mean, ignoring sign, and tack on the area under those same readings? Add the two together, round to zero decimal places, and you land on 581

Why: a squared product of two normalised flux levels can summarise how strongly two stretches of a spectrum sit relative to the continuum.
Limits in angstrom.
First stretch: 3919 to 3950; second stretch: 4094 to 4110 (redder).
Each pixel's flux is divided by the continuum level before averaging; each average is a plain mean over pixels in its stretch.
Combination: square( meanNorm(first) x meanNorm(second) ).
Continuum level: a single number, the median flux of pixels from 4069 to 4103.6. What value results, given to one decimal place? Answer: 1.3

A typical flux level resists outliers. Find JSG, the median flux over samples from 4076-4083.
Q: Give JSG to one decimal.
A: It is 26.2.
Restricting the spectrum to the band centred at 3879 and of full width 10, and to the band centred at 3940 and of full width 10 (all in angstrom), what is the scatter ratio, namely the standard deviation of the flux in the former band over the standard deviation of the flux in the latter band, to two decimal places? 1.12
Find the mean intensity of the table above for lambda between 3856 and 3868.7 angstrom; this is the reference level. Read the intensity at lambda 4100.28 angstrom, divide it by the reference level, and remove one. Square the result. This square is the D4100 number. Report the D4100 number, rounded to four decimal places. 0.0184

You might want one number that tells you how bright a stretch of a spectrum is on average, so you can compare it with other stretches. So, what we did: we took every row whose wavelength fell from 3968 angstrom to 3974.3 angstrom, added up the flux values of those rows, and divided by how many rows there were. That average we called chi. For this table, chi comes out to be 29.5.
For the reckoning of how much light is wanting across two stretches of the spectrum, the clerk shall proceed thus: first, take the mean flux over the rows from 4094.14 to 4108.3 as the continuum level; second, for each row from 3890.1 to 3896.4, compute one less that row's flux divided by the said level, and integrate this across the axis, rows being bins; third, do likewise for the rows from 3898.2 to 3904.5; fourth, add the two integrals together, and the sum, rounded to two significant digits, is -1.3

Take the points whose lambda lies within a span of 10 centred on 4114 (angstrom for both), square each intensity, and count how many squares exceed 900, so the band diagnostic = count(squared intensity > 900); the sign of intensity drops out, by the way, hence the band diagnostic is 4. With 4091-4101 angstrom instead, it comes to 1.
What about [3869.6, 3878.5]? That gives 9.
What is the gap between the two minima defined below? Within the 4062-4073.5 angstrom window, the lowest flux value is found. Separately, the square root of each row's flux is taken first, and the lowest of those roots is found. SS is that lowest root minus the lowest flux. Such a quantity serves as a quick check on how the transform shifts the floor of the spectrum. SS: -20.3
